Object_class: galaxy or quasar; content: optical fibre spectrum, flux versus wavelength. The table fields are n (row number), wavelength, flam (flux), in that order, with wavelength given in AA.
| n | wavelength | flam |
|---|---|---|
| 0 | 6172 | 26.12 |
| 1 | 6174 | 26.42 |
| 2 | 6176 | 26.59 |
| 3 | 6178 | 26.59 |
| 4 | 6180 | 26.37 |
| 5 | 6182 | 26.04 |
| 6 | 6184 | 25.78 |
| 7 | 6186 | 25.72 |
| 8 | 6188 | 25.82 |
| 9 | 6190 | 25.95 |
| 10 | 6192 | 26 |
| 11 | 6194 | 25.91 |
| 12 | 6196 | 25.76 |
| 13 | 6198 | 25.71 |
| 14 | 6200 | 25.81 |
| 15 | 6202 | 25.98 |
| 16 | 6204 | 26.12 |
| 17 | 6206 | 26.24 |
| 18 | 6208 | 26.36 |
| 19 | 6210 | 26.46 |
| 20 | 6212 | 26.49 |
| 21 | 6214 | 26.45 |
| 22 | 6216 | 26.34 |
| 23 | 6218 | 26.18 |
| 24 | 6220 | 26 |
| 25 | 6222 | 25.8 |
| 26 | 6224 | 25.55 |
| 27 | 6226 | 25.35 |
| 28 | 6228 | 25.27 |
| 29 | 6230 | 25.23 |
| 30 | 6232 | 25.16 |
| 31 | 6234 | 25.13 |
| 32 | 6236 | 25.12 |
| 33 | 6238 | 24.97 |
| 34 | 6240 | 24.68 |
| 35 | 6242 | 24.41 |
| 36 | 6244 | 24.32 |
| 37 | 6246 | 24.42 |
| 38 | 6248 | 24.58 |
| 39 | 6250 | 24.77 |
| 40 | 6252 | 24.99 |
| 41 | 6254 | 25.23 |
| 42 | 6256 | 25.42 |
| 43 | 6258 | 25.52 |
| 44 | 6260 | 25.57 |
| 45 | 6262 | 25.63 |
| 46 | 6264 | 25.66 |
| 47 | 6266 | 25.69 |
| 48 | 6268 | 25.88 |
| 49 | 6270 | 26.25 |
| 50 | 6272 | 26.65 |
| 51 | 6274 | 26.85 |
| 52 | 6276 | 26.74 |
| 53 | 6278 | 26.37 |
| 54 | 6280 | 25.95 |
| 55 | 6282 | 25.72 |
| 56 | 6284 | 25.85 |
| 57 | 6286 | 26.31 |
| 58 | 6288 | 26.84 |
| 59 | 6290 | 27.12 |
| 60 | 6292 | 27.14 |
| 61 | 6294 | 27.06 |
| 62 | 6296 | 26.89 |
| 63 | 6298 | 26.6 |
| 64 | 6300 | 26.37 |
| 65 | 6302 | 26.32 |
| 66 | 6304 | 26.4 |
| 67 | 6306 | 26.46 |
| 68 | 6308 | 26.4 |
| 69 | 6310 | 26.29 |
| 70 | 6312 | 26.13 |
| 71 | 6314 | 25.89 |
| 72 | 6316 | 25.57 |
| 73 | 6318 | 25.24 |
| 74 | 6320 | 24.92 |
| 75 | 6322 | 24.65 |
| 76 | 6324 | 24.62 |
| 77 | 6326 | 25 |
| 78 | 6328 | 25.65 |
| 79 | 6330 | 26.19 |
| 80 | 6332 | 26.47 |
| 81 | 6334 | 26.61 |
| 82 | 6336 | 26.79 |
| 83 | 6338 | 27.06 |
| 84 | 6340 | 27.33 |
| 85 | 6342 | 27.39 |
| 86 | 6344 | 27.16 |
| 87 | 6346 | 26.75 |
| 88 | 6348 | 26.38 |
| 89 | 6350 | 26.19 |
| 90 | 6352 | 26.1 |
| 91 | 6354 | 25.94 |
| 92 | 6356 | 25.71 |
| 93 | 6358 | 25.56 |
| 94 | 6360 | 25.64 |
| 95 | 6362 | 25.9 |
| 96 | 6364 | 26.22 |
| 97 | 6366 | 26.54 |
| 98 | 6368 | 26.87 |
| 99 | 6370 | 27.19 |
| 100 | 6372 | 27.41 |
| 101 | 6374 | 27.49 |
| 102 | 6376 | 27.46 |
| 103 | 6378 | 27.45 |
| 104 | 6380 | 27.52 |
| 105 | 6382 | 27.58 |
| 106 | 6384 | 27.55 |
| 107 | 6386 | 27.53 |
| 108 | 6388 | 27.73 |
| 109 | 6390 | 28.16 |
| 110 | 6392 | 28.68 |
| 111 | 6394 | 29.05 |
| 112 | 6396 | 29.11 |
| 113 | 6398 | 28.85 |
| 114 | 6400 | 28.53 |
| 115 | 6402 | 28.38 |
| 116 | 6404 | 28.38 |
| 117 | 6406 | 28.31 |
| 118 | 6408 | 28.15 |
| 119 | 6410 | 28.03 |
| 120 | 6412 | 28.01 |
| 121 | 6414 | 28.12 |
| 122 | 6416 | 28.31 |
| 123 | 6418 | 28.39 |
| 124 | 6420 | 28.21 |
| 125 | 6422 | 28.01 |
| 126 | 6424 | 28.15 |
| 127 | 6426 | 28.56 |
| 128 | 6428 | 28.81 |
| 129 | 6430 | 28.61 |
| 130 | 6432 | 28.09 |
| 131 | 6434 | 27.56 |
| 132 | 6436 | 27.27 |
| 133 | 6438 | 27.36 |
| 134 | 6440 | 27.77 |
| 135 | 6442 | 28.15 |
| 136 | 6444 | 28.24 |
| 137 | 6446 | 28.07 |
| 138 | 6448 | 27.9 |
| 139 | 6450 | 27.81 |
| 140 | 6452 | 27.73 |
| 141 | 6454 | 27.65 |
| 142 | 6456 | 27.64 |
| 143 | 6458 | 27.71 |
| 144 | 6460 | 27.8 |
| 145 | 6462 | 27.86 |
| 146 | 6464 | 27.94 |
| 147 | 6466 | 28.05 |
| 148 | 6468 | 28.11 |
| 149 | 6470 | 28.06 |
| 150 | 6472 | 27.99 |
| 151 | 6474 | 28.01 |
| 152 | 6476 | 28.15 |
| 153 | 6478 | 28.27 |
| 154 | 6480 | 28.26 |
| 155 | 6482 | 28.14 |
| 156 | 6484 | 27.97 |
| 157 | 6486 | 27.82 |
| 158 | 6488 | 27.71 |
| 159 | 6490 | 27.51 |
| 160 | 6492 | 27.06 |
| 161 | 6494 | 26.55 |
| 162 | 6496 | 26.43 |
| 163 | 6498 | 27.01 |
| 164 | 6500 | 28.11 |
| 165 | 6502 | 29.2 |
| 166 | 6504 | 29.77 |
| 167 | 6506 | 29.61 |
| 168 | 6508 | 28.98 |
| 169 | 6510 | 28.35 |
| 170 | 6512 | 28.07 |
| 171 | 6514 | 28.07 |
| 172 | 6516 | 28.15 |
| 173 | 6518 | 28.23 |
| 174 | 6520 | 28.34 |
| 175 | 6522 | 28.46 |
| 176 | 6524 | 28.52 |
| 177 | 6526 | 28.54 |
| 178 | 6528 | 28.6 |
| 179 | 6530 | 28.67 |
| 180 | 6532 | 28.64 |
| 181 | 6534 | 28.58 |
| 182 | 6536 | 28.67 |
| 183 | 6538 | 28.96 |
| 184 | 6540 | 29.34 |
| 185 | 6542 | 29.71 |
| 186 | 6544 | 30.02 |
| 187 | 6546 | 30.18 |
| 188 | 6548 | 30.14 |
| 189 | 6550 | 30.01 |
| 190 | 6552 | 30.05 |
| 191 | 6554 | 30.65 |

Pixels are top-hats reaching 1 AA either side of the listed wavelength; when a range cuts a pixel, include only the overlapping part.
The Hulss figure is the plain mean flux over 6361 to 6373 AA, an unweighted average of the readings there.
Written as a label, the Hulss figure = 26.69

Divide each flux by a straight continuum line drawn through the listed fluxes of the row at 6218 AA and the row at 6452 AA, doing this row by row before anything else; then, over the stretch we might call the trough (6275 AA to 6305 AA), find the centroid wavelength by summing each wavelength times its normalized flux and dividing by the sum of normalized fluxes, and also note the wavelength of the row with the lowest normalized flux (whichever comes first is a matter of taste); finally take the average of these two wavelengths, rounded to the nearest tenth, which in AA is 6286.0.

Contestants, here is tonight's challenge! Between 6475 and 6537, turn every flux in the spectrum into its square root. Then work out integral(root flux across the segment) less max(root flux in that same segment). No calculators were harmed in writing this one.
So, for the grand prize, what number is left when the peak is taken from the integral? 324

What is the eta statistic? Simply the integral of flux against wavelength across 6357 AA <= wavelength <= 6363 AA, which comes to 154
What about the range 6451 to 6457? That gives 166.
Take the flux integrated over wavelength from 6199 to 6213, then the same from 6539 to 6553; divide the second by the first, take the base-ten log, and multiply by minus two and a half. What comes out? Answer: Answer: -0.14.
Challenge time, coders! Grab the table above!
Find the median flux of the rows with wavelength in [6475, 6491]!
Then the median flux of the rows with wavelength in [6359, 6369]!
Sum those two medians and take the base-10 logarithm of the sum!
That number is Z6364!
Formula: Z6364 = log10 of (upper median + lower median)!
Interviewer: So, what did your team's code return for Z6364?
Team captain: 1.73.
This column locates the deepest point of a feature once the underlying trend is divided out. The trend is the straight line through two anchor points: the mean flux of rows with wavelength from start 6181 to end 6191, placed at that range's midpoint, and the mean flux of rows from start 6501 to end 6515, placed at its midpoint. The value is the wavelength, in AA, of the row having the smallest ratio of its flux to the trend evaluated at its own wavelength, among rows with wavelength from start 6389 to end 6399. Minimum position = 6390 AA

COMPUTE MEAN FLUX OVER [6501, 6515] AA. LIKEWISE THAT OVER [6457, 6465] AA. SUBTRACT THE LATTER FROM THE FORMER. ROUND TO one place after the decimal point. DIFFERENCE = 1.0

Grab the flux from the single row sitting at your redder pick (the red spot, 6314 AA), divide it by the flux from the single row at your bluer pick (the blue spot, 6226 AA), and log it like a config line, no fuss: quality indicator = 1.02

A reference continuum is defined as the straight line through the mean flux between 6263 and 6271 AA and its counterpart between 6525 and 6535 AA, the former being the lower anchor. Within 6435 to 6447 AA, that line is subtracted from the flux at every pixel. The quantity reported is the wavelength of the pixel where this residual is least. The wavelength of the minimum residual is 6436 AA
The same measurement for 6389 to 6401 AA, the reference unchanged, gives 6390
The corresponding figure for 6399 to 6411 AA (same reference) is 6410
